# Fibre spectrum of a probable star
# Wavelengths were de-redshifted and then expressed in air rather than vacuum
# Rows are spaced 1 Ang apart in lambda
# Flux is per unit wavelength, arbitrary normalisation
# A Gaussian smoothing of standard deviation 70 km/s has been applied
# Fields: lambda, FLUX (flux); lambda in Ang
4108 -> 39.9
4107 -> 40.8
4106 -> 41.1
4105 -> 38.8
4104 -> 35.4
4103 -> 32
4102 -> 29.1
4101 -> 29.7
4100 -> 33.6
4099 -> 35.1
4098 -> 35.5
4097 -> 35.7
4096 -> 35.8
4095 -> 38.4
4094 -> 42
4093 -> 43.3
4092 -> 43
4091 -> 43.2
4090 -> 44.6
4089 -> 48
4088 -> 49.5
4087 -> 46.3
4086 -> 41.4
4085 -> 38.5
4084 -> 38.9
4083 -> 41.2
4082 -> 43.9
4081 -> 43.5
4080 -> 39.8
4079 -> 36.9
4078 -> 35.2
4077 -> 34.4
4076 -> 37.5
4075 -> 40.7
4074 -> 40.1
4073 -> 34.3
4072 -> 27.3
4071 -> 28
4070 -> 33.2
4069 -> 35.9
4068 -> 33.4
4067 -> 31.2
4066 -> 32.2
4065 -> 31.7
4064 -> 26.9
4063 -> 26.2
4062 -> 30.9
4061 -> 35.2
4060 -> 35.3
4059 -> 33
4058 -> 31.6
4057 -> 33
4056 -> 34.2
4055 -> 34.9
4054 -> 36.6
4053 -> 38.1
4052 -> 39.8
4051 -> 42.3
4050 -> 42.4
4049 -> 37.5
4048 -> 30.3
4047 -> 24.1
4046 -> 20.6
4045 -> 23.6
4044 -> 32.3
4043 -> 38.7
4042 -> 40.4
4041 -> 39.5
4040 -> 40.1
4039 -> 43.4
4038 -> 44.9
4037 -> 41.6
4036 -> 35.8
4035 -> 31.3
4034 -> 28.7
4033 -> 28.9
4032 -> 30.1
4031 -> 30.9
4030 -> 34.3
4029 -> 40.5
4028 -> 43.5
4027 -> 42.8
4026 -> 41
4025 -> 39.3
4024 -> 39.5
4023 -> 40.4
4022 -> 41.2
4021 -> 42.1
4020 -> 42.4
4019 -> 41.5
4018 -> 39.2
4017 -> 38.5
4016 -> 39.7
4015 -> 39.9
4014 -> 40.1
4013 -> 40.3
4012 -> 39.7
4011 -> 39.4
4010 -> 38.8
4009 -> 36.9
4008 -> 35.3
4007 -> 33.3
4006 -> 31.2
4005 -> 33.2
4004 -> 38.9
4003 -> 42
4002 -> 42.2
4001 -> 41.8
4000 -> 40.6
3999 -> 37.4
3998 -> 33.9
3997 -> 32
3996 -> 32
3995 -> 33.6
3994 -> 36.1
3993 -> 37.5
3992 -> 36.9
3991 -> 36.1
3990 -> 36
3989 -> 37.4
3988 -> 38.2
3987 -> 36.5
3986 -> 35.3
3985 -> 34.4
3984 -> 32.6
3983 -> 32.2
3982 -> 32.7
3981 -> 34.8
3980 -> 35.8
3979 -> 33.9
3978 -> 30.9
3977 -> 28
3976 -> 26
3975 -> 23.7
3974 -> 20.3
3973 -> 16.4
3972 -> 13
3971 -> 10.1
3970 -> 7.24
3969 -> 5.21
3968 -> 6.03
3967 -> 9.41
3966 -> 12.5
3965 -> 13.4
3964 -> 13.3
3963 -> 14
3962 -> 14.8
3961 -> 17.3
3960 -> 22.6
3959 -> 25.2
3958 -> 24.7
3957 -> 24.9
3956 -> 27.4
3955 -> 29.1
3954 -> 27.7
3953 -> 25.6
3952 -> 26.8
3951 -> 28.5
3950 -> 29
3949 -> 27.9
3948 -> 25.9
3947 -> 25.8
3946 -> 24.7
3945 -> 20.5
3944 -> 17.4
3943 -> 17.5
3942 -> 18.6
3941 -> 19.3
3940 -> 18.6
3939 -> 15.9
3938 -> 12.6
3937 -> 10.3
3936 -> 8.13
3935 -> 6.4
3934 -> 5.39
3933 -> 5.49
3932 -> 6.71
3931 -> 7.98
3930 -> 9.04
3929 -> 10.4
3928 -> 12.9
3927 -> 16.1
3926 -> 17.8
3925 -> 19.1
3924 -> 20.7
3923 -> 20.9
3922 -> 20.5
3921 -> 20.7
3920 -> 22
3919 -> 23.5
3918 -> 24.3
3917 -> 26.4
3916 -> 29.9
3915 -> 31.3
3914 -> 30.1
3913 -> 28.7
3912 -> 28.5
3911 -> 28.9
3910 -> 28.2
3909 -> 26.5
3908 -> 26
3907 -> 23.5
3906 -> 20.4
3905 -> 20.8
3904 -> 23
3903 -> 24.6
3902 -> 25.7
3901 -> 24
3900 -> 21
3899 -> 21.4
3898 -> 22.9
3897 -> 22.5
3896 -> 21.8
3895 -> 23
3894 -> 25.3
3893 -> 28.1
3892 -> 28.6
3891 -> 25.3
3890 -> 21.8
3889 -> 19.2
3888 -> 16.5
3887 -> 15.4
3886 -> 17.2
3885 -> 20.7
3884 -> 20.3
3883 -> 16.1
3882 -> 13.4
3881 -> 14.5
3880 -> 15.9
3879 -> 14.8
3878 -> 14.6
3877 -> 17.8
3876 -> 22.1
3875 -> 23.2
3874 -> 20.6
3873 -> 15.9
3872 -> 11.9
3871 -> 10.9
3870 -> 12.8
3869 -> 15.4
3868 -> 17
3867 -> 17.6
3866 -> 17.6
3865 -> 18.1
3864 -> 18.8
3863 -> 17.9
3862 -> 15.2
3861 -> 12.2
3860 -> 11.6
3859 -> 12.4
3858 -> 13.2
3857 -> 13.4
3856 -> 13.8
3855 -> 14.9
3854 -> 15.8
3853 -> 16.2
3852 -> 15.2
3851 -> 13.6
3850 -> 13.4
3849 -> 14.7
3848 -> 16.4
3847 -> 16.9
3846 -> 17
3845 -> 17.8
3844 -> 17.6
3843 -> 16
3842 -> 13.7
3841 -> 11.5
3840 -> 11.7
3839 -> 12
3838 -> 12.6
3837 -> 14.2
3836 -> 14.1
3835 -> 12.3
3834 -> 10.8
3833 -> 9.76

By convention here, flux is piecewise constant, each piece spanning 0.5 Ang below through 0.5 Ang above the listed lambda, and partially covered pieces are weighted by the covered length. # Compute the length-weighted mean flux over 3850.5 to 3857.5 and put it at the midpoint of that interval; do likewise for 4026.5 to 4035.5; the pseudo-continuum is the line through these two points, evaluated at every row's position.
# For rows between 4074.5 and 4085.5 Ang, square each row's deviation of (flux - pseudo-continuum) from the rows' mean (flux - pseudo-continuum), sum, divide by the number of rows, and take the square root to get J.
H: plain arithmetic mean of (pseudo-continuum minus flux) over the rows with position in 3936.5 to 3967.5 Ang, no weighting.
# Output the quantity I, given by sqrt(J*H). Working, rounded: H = 5.0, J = 2.8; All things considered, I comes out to 3.8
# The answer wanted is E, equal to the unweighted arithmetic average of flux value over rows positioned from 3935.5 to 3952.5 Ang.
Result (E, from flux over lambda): 20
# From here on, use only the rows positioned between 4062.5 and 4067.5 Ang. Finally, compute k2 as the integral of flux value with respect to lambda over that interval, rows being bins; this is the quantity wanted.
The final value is 148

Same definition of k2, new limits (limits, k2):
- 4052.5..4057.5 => 177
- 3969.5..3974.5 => 67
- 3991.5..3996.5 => 176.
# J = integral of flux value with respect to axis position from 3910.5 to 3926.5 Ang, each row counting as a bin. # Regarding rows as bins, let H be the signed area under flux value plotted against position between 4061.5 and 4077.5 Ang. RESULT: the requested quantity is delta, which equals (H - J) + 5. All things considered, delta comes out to 136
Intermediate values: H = 524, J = 393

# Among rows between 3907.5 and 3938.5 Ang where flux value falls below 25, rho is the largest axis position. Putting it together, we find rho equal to 3938 Ang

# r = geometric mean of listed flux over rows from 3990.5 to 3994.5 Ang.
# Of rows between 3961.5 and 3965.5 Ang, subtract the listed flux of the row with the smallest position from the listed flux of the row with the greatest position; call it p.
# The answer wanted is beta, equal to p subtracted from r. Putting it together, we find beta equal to 38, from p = -1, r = 36.6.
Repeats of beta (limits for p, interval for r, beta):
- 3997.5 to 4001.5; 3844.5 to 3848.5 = 9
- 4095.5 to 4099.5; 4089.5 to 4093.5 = 44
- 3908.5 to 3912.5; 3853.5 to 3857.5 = 12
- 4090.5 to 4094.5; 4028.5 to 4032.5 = 35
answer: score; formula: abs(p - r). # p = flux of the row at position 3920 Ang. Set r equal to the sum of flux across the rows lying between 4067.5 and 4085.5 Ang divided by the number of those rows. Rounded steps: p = 22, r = 37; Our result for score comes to 15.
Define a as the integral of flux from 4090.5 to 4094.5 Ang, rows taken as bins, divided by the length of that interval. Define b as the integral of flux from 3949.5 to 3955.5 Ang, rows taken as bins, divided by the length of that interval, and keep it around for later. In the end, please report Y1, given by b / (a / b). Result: 18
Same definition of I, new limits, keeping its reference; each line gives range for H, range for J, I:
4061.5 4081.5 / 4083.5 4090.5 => 4.5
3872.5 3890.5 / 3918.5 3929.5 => 0.2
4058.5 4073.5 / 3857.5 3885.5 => 4.6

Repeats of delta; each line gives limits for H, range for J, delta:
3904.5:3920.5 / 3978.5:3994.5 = -142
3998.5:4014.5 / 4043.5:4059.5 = 82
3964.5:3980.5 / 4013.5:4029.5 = -355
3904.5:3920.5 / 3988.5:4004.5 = -170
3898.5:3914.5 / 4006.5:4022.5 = -222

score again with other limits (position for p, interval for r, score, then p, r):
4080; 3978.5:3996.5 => 5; 39.8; 35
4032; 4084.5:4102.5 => 9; 30.1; 40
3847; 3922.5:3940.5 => 4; 16.9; 12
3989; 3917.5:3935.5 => 22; 37.4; 15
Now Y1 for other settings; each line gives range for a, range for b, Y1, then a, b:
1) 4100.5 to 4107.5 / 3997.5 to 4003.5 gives 45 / 35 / 40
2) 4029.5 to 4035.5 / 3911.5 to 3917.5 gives 28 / 31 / 29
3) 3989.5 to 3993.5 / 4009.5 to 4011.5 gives 42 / 37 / 39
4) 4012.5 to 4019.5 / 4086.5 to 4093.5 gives 52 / 40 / 45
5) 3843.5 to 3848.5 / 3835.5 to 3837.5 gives 12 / 17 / 14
